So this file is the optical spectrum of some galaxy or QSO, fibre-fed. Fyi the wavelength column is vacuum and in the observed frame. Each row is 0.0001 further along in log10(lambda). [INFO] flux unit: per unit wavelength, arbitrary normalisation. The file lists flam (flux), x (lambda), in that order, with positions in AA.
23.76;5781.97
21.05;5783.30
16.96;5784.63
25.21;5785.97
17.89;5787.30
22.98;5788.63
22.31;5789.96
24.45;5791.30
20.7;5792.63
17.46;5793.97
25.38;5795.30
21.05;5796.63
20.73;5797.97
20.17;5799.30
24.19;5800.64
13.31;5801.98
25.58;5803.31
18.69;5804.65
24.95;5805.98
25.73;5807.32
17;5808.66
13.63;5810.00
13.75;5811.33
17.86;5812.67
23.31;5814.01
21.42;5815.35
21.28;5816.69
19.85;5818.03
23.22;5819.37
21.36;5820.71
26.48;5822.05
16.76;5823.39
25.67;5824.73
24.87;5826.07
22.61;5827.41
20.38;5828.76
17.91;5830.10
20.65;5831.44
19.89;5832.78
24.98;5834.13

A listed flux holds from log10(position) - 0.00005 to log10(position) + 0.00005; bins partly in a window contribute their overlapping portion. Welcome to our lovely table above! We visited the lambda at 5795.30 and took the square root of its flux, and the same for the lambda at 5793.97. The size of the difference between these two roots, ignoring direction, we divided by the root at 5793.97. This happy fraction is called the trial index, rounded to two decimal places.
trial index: 0.21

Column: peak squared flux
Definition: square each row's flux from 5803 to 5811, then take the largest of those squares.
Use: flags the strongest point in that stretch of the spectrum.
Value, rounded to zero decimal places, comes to 662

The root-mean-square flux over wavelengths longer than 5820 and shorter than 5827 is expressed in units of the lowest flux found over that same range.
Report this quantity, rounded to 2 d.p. 1.39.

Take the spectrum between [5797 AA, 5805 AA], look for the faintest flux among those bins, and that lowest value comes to 13.31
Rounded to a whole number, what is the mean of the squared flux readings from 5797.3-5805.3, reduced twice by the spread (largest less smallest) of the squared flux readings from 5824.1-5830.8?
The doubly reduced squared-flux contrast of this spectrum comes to -243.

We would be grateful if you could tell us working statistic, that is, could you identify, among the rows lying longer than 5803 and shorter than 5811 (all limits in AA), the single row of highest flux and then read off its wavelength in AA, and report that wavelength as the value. 5807.32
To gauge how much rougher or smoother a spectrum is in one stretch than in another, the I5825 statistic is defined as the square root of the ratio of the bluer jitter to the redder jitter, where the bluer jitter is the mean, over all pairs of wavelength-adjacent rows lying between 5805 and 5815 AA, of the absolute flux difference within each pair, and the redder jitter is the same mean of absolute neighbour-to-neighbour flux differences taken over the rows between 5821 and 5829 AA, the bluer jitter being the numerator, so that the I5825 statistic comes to 0.89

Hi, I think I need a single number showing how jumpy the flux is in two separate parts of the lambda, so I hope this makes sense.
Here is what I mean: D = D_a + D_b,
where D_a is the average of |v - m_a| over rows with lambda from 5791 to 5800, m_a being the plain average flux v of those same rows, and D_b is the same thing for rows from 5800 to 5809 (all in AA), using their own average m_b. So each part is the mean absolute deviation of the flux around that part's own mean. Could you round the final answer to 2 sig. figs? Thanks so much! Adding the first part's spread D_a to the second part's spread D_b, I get 6.3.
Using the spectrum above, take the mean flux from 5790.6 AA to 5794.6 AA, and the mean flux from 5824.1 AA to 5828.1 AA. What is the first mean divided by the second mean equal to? 0.86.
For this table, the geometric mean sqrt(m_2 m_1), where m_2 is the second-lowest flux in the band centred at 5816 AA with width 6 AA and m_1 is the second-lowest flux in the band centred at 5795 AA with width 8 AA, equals 21.0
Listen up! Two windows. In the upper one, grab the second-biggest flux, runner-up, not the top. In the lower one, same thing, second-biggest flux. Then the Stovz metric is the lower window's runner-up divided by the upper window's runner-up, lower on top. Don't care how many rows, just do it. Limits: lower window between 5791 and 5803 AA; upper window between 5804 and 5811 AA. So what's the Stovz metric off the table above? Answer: 0.98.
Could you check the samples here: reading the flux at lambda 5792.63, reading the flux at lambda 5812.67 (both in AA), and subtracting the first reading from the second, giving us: -3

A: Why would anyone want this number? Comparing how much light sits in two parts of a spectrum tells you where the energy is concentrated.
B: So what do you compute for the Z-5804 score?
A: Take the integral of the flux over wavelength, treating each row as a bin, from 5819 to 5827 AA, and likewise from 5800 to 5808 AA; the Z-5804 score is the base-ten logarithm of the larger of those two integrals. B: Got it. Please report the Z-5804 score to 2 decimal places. 2.27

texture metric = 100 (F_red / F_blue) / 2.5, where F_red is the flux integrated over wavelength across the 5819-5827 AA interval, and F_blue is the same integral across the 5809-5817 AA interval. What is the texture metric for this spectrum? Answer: 50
